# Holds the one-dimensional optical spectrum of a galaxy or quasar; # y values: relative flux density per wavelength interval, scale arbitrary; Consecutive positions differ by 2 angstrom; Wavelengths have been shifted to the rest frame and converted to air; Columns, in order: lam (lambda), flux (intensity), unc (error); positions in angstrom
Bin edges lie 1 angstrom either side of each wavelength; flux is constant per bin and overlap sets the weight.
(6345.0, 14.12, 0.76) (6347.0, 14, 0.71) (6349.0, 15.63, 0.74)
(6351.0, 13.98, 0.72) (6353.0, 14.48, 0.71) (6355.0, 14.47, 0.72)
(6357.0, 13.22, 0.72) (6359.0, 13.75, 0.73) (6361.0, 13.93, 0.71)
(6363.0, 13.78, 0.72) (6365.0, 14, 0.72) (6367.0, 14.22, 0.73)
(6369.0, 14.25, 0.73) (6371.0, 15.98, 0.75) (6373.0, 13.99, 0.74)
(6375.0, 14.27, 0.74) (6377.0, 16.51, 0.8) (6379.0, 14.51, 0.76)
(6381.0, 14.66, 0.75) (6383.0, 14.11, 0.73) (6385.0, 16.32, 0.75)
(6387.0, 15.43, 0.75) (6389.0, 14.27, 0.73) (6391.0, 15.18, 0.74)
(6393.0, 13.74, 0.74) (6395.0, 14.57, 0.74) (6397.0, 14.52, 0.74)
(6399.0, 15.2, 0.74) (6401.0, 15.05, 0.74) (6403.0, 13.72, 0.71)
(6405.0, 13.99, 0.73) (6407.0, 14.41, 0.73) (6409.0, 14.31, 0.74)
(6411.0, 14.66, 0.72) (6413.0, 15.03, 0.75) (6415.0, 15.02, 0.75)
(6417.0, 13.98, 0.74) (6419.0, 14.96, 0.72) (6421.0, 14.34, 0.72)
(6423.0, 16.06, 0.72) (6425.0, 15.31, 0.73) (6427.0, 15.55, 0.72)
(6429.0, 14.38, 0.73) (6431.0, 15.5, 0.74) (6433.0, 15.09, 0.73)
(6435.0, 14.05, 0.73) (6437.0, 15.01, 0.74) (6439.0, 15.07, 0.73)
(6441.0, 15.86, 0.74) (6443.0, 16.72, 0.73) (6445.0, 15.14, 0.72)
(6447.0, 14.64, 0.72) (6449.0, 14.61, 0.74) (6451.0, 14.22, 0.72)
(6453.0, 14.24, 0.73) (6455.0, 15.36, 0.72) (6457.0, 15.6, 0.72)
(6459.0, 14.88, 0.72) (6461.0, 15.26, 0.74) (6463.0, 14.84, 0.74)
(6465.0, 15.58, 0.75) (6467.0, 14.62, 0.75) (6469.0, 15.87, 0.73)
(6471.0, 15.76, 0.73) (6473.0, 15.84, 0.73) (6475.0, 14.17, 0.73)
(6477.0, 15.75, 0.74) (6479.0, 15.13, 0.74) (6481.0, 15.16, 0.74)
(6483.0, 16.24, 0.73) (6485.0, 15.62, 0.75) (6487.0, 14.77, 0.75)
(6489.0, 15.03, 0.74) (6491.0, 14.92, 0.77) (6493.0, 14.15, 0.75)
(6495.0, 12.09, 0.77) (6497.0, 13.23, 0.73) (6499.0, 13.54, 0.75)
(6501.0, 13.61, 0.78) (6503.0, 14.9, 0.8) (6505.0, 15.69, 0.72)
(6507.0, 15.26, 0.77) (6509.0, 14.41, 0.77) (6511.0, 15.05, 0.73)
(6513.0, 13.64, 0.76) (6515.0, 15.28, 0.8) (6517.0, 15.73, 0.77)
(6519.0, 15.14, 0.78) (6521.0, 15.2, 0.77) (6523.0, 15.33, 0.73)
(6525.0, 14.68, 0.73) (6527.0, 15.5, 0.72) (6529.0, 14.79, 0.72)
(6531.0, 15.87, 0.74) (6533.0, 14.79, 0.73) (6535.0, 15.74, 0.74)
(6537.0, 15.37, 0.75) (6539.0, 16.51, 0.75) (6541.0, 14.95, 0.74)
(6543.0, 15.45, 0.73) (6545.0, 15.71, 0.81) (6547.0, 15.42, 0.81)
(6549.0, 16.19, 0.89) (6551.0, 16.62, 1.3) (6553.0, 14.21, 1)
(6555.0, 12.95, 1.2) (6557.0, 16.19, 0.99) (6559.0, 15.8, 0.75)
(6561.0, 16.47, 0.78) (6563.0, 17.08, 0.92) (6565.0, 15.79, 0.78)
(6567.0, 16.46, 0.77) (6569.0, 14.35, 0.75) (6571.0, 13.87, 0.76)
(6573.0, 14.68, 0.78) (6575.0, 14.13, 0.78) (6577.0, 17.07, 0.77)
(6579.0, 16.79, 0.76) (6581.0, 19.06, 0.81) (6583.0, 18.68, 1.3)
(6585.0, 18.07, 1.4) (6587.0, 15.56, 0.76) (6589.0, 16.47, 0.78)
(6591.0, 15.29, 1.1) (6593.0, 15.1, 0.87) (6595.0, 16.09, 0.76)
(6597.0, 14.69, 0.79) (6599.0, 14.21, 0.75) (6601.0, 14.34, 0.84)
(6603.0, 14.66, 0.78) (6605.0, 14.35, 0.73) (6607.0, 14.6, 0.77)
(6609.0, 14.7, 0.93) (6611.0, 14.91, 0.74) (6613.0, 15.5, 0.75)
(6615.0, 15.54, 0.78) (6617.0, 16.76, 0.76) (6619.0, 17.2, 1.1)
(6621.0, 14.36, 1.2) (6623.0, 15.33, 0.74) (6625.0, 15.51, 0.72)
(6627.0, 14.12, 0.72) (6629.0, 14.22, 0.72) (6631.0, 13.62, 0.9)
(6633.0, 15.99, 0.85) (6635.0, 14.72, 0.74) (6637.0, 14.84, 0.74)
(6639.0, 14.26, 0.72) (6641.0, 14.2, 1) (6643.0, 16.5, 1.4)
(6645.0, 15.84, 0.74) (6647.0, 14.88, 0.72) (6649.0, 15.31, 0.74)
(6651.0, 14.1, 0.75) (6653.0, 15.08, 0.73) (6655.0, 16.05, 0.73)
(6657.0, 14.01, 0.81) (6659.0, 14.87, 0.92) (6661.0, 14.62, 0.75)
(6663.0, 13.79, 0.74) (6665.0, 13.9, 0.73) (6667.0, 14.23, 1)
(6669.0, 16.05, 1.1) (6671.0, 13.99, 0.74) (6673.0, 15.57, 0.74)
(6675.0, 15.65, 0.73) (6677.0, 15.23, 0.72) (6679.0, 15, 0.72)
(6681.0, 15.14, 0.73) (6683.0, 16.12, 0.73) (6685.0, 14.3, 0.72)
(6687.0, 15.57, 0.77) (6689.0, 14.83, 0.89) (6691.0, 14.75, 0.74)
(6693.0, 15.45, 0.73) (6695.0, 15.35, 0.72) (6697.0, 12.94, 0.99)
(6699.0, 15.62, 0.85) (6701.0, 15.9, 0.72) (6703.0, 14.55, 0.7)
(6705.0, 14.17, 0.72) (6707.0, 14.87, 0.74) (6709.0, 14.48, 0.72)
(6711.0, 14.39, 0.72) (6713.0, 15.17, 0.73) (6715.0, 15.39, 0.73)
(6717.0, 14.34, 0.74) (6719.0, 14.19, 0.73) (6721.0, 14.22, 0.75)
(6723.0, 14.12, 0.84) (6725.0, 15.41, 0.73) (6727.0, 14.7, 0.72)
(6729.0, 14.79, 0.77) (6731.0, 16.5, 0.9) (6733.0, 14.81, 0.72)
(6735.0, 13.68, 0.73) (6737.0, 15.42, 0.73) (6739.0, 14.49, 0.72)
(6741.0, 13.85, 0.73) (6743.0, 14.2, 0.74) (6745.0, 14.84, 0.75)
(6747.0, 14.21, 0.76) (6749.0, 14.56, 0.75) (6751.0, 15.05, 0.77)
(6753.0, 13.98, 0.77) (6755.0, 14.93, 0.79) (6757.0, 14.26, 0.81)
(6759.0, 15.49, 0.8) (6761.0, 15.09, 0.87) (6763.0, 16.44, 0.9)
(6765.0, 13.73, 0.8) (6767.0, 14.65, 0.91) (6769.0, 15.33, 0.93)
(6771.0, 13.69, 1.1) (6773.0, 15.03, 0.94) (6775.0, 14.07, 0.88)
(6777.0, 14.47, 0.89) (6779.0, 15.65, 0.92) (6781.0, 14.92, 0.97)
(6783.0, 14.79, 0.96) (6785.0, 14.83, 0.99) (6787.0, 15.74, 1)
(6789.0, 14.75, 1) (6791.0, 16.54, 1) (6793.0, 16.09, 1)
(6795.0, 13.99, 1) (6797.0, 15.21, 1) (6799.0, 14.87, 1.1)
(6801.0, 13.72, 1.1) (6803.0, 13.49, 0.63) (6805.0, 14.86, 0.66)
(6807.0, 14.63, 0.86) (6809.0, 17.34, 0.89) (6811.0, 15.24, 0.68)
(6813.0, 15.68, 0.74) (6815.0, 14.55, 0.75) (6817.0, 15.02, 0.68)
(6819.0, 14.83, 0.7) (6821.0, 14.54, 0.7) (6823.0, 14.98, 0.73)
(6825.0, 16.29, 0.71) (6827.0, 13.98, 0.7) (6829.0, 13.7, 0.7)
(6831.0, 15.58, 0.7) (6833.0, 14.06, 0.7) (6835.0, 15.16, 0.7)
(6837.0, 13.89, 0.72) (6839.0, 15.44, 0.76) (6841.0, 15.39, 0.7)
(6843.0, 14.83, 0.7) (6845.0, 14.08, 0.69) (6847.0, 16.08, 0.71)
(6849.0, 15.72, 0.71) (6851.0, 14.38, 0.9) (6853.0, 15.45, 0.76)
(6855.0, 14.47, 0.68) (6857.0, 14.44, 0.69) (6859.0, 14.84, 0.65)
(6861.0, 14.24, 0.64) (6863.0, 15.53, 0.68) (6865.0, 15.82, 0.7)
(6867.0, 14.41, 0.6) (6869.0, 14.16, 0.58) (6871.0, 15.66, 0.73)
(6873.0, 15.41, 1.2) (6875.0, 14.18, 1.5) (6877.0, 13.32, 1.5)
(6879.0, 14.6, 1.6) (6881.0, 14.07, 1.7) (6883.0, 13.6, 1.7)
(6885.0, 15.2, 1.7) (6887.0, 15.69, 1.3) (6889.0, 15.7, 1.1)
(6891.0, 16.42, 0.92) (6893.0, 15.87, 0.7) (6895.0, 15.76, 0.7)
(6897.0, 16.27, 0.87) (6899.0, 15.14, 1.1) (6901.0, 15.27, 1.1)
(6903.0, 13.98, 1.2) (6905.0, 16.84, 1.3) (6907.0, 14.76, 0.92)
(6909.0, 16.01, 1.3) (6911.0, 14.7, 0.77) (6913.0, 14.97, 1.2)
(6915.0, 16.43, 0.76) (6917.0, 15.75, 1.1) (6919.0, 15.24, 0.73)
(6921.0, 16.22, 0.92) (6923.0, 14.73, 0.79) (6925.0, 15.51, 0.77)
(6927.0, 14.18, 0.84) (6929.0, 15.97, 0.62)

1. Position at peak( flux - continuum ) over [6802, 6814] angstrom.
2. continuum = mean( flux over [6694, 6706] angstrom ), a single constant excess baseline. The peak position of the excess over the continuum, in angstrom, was 6809.0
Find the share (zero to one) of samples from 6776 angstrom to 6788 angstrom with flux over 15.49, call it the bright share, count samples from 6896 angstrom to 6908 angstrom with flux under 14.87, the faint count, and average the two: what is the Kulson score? 1.2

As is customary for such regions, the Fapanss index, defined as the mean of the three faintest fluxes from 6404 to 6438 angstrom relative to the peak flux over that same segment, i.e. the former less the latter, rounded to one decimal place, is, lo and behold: -2.1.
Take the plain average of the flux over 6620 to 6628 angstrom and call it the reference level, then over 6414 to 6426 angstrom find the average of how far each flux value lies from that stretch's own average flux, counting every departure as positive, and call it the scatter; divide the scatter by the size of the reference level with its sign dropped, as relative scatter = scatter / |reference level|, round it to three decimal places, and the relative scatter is 0.035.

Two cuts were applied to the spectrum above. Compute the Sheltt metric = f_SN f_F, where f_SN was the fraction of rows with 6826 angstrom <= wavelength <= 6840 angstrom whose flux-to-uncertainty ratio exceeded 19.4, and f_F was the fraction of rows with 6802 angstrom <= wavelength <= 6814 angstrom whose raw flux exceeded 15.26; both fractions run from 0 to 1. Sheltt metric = 0.29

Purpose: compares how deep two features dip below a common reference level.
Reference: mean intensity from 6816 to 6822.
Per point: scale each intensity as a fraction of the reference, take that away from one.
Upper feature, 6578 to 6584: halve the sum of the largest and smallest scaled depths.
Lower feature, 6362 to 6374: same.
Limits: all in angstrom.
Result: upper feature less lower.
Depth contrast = -0.21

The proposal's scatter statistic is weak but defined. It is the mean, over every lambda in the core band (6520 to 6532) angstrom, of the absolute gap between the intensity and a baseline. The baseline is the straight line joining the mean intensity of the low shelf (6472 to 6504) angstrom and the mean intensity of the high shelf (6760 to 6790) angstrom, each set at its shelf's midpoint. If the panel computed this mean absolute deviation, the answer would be 0.56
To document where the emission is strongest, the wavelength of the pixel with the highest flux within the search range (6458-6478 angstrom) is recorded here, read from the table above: 6469.0 angstrom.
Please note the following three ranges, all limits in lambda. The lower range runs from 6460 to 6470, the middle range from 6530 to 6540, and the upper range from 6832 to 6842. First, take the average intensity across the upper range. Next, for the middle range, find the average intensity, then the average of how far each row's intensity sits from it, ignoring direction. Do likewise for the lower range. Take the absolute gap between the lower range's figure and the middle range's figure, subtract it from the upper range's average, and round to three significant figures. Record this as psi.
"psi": 14.7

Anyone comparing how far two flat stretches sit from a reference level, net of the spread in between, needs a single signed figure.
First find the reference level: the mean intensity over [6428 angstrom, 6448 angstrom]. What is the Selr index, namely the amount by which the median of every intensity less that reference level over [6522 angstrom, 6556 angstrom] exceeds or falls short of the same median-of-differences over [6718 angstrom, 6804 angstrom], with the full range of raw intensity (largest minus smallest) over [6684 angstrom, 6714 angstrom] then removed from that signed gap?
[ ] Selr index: -2.33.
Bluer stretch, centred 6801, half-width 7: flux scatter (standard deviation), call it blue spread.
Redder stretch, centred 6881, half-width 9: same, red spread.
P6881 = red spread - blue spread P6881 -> 0.24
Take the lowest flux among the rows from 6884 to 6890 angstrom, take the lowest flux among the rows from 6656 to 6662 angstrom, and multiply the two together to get 213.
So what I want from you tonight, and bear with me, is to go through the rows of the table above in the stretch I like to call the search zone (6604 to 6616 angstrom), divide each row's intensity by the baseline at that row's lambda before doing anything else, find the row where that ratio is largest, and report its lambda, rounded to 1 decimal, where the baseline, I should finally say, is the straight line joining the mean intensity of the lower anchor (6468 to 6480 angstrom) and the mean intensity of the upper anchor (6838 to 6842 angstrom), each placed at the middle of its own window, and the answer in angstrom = 6615.0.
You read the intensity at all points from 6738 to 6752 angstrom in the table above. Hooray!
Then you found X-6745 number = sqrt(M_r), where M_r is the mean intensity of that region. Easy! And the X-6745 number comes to 3.80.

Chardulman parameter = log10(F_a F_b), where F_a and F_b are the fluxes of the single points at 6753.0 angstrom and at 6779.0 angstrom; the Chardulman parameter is 2.34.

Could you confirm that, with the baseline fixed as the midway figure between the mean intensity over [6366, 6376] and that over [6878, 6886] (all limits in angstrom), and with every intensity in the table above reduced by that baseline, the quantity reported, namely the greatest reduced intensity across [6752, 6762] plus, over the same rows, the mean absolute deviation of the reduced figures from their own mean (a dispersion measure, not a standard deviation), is 1.5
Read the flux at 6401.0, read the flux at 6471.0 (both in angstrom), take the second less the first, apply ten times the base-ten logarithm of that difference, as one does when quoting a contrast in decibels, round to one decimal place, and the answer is -1.5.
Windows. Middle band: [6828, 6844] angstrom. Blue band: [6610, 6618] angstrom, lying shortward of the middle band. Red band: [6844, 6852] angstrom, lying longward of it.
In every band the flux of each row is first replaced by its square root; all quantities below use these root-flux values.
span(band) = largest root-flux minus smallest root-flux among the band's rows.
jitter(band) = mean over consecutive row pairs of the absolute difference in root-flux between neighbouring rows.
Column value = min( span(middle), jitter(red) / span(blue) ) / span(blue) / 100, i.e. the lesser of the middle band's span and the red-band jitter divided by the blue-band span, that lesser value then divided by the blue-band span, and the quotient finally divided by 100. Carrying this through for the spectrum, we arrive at 0.011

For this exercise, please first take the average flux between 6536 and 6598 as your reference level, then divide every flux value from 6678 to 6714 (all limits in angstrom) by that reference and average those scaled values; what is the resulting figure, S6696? 0.942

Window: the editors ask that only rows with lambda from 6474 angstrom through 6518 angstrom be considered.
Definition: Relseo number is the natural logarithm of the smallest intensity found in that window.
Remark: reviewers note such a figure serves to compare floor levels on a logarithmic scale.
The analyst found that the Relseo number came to 2.49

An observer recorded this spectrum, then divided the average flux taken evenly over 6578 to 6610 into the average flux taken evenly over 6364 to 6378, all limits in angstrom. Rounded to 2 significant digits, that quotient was 0.93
